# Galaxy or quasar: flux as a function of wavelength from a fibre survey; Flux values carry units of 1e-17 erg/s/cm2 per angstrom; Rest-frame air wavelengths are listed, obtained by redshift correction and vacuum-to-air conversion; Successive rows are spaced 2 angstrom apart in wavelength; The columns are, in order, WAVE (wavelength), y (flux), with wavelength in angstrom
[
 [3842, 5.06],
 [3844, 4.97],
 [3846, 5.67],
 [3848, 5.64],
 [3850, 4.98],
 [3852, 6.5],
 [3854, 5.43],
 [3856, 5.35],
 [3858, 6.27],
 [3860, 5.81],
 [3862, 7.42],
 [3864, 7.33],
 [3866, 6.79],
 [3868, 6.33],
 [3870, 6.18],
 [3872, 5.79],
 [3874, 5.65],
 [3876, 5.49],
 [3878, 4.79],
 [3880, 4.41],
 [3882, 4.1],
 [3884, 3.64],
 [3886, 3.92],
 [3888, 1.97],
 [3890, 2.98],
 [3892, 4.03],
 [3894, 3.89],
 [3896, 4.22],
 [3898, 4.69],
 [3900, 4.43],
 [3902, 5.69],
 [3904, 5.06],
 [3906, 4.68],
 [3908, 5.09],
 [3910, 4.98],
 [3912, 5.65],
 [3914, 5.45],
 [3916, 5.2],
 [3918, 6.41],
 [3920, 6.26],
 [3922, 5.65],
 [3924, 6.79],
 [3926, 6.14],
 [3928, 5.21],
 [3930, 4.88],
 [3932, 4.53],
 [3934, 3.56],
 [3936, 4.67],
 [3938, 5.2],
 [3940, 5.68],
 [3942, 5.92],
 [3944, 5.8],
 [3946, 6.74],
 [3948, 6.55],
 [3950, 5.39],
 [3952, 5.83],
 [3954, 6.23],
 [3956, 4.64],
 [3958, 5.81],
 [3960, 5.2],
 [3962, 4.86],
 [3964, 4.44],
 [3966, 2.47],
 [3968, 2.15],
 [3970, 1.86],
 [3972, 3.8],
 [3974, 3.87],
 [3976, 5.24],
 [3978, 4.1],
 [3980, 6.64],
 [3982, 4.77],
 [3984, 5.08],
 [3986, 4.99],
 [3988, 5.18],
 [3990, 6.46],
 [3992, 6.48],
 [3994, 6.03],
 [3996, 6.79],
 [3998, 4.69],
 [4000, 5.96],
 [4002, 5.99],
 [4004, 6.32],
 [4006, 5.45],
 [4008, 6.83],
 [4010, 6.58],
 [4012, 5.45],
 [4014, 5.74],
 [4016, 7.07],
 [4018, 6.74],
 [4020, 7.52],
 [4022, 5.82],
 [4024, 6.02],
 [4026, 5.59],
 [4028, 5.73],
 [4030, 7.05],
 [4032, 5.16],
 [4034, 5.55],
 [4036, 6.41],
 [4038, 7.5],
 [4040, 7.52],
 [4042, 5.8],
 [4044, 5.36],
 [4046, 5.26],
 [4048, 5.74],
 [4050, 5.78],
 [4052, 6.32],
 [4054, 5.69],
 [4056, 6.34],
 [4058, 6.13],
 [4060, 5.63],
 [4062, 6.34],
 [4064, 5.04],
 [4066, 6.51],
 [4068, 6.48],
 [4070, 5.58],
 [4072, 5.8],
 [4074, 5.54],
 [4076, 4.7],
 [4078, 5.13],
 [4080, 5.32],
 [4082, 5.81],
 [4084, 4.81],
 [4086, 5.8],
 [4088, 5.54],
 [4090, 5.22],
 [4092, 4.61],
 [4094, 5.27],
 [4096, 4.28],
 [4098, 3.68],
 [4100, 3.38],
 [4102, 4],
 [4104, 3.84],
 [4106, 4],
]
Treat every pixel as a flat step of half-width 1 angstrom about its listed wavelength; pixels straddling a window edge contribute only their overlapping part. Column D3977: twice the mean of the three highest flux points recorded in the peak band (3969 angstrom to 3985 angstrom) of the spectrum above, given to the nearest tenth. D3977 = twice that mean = 11.3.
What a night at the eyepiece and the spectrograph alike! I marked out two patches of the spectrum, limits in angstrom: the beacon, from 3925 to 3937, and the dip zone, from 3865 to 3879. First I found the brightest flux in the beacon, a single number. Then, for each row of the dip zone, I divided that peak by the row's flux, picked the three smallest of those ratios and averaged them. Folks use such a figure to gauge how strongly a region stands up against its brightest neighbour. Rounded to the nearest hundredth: 0.96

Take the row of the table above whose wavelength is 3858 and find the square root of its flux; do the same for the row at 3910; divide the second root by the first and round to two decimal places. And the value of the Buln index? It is 0.89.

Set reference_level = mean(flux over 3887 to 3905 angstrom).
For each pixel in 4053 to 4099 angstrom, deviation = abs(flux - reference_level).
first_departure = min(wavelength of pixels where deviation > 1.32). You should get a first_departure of 4054 angstrom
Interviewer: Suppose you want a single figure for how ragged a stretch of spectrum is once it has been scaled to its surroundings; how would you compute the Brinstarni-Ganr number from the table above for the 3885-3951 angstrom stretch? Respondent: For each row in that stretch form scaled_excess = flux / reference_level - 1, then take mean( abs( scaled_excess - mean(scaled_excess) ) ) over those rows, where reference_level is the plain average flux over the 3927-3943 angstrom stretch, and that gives 0.17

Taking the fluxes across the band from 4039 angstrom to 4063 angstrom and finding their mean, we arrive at 6.0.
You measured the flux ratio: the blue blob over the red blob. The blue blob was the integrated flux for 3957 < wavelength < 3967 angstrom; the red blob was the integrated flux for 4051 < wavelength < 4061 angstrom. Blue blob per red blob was 0.76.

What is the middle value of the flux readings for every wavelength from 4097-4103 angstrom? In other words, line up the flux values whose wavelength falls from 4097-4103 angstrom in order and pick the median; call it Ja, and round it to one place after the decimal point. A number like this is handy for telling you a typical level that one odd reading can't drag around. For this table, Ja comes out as 3.7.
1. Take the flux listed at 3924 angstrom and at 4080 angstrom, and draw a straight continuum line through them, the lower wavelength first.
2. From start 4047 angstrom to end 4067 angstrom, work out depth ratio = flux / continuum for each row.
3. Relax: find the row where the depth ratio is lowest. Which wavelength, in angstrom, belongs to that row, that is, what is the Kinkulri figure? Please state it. 4064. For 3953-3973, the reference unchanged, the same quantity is 3970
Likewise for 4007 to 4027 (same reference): 4012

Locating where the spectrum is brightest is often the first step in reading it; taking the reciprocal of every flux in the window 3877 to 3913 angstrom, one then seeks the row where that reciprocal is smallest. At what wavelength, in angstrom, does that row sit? 3902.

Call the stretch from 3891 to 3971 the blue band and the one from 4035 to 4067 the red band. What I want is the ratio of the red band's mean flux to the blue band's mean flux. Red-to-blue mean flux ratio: 1.21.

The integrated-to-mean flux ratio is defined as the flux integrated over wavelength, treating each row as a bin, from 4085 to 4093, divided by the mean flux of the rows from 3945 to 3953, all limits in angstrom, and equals 6.9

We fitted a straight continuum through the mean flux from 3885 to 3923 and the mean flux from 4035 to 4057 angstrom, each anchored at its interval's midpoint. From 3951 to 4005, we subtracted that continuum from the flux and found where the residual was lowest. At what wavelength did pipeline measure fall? 3970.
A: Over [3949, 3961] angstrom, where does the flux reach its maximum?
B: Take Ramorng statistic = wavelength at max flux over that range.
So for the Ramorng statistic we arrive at 3954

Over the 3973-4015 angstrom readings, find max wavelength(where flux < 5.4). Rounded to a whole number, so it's 3998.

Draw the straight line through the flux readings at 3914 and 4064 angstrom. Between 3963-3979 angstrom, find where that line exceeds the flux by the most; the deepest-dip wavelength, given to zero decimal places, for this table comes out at 3970 angstrom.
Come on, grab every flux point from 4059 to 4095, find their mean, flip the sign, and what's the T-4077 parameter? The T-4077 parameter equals -5.5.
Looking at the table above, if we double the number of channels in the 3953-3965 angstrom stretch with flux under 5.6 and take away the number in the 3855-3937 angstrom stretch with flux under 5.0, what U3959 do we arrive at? -10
